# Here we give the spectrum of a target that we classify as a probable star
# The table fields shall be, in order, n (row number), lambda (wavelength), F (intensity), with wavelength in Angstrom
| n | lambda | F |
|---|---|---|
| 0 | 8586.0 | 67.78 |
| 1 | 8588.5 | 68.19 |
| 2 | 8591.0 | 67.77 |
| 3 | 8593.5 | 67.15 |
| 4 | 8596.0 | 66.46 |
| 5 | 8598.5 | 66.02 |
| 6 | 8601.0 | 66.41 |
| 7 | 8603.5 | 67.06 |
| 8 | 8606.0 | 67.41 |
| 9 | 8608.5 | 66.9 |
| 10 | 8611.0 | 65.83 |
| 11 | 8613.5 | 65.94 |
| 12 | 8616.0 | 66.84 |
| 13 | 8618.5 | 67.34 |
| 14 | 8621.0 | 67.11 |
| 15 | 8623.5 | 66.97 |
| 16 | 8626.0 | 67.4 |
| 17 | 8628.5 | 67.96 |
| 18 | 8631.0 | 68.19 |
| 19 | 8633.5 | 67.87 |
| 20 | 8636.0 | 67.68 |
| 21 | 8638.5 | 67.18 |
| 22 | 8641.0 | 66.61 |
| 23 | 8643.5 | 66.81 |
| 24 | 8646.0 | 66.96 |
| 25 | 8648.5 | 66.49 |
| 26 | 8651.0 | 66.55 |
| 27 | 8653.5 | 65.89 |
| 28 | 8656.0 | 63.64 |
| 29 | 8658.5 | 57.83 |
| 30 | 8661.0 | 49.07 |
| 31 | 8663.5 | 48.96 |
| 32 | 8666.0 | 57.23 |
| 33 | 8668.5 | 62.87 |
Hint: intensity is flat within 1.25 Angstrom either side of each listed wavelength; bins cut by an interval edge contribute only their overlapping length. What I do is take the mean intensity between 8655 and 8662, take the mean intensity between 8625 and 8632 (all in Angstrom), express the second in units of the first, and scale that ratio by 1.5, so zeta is 1.79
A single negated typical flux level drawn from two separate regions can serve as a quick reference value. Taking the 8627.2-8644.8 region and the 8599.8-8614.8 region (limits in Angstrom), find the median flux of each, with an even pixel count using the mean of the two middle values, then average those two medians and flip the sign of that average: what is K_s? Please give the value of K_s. -67.2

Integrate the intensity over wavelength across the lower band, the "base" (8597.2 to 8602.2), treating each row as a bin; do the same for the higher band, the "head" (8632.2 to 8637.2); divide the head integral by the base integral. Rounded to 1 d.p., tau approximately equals 1.0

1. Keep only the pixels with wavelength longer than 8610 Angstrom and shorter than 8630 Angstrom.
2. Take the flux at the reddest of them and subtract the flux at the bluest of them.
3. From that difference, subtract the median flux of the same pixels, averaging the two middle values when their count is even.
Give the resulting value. -64.9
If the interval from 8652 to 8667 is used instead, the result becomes -66.2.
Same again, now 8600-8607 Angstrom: -66.1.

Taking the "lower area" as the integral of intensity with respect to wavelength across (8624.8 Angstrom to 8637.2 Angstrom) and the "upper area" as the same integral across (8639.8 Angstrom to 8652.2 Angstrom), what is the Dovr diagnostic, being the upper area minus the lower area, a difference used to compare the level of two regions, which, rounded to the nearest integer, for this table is -14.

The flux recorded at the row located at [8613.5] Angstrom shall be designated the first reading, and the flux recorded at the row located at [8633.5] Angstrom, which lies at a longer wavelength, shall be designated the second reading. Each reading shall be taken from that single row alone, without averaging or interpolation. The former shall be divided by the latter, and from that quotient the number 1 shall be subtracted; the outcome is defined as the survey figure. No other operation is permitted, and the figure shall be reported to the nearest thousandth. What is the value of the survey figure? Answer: -0.028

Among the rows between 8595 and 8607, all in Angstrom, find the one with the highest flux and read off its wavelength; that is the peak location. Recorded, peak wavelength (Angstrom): 8606.0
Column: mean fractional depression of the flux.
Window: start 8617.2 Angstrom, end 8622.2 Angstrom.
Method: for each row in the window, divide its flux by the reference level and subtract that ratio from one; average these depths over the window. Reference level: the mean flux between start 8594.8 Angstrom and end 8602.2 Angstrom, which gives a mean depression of -0.014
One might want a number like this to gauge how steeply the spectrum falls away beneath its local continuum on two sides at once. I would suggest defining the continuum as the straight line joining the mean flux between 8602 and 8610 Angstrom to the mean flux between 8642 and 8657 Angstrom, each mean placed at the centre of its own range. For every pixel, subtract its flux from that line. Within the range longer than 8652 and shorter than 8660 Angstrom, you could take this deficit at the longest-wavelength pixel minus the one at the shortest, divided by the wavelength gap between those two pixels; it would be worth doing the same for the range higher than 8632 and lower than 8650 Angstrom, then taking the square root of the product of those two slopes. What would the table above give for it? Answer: 0.33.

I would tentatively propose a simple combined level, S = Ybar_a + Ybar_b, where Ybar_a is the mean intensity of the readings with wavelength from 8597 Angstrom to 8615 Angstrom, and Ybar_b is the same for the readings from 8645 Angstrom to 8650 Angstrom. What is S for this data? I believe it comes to 133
